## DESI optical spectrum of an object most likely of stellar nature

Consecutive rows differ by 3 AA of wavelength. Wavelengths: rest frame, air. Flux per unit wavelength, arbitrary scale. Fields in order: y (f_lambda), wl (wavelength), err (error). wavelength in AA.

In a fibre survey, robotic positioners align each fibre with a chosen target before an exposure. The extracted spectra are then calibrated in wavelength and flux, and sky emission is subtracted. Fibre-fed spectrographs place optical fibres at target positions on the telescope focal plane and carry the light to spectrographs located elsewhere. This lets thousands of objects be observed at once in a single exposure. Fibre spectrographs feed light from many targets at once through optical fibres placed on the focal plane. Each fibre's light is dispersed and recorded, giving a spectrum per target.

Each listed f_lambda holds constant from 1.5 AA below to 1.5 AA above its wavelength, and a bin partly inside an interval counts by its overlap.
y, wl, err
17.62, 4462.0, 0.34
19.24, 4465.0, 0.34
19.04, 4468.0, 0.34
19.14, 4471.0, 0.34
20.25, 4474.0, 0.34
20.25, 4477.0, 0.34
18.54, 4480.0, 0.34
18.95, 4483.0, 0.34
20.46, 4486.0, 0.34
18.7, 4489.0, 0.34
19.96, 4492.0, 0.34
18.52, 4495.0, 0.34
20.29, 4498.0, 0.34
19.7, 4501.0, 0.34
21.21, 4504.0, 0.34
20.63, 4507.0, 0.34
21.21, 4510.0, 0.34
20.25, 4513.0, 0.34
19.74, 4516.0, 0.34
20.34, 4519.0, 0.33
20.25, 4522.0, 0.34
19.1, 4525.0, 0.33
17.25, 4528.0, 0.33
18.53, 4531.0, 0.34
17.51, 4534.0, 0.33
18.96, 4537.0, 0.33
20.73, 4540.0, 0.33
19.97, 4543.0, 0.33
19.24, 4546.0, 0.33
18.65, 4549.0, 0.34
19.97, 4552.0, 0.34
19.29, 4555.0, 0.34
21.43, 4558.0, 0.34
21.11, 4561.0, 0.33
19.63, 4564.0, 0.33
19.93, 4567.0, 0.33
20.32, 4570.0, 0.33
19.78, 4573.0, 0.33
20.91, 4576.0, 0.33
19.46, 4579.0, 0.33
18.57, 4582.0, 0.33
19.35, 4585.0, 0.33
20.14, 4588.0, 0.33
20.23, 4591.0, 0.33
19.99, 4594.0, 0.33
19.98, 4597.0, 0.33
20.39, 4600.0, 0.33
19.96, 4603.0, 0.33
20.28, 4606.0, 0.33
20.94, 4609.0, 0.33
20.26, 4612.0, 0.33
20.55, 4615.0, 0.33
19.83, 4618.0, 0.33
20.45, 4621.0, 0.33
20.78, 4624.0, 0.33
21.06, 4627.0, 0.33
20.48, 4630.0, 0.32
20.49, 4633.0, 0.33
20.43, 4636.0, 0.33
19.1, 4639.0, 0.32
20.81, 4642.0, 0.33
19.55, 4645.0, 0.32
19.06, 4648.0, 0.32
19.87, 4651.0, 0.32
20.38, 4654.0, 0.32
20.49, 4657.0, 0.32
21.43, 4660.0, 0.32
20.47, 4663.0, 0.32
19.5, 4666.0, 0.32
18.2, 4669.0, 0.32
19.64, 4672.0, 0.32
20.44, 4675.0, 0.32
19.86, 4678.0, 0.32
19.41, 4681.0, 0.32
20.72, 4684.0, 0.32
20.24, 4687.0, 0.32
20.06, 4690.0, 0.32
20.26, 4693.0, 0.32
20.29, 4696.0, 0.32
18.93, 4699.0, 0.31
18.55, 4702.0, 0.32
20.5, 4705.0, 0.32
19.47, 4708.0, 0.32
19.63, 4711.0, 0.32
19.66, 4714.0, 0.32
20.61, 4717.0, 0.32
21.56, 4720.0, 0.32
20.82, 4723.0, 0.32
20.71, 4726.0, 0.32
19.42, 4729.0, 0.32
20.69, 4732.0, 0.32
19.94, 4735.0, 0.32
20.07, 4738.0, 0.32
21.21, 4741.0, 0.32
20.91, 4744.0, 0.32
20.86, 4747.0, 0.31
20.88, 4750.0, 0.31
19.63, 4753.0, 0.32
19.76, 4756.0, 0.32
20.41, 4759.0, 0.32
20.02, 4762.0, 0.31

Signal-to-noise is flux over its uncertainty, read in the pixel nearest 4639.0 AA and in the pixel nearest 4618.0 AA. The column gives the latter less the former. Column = 0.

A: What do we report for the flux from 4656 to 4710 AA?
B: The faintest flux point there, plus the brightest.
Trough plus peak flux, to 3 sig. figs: 39.6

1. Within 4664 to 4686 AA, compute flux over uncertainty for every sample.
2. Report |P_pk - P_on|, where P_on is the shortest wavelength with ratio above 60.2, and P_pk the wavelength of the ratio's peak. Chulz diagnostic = 18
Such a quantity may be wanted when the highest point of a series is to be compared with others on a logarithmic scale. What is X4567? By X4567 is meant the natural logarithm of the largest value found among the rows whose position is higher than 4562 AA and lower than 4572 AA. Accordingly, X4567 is 3.01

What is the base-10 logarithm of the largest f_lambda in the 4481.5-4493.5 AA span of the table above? 1.31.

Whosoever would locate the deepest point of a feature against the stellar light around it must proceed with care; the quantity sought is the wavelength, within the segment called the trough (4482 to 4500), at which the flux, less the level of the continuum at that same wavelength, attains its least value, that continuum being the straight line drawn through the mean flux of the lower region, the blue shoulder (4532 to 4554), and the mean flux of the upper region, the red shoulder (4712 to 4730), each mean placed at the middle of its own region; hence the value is 4495.0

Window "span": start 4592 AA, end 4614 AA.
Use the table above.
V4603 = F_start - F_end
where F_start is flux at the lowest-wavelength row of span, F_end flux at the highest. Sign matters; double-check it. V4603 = -0.3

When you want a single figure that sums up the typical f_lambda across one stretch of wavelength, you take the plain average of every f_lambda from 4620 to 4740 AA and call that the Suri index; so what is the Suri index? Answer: 20.1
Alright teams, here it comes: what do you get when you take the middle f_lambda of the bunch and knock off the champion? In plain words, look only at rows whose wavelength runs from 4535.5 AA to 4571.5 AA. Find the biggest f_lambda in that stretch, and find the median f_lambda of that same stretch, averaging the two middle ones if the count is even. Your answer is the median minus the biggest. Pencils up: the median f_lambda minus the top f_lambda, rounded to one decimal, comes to -1.5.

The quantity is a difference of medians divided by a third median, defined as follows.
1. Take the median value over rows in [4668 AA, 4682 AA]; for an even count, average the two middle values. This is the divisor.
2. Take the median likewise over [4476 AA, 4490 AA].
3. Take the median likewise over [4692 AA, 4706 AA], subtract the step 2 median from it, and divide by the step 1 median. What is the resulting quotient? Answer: 0.067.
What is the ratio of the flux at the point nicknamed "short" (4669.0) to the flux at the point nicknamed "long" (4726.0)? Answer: 0.88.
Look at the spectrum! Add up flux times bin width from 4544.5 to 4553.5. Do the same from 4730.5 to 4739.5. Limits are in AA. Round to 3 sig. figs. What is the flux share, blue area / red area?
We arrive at 0.953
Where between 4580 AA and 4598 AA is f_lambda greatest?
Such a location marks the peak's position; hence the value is 4591.0 AA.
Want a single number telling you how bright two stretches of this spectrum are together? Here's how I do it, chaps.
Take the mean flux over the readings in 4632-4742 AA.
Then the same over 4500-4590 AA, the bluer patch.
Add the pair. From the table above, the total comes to 39.8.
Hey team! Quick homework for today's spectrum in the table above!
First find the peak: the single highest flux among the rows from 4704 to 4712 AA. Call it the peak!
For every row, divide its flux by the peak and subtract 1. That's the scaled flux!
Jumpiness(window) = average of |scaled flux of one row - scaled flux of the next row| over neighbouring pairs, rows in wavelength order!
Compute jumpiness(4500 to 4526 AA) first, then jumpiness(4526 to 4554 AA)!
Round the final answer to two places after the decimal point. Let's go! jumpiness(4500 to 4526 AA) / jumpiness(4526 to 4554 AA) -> 0.67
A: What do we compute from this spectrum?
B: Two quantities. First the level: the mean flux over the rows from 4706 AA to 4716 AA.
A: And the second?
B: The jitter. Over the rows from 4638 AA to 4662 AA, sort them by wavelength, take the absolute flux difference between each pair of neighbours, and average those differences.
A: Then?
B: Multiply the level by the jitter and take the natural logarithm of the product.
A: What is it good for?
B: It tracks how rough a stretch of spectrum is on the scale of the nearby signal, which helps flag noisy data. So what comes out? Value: 2.8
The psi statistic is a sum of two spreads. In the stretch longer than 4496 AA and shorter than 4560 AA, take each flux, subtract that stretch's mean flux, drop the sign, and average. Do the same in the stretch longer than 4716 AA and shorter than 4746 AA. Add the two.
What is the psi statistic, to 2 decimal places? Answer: 1.36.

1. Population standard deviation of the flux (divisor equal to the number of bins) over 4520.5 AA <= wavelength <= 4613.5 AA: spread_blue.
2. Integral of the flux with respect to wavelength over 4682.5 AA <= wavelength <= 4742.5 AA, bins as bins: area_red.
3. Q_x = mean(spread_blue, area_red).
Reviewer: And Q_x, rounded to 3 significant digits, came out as 605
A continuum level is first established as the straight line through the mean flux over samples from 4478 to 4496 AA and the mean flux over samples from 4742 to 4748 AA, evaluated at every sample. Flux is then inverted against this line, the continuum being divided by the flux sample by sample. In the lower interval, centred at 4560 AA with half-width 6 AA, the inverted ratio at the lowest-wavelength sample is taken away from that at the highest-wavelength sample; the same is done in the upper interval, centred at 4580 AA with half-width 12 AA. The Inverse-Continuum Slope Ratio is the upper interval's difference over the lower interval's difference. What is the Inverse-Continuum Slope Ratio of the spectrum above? -0.8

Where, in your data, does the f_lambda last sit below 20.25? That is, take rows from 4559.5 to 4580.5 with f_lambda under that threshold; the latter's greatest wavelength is 4579.0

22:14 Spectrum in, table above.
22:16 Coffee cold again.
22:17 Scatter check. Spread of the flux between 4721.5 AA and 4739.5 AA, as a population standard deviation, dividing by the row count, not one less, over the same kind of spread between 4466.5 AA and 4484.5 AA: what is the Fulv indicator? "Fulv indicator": 0.77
